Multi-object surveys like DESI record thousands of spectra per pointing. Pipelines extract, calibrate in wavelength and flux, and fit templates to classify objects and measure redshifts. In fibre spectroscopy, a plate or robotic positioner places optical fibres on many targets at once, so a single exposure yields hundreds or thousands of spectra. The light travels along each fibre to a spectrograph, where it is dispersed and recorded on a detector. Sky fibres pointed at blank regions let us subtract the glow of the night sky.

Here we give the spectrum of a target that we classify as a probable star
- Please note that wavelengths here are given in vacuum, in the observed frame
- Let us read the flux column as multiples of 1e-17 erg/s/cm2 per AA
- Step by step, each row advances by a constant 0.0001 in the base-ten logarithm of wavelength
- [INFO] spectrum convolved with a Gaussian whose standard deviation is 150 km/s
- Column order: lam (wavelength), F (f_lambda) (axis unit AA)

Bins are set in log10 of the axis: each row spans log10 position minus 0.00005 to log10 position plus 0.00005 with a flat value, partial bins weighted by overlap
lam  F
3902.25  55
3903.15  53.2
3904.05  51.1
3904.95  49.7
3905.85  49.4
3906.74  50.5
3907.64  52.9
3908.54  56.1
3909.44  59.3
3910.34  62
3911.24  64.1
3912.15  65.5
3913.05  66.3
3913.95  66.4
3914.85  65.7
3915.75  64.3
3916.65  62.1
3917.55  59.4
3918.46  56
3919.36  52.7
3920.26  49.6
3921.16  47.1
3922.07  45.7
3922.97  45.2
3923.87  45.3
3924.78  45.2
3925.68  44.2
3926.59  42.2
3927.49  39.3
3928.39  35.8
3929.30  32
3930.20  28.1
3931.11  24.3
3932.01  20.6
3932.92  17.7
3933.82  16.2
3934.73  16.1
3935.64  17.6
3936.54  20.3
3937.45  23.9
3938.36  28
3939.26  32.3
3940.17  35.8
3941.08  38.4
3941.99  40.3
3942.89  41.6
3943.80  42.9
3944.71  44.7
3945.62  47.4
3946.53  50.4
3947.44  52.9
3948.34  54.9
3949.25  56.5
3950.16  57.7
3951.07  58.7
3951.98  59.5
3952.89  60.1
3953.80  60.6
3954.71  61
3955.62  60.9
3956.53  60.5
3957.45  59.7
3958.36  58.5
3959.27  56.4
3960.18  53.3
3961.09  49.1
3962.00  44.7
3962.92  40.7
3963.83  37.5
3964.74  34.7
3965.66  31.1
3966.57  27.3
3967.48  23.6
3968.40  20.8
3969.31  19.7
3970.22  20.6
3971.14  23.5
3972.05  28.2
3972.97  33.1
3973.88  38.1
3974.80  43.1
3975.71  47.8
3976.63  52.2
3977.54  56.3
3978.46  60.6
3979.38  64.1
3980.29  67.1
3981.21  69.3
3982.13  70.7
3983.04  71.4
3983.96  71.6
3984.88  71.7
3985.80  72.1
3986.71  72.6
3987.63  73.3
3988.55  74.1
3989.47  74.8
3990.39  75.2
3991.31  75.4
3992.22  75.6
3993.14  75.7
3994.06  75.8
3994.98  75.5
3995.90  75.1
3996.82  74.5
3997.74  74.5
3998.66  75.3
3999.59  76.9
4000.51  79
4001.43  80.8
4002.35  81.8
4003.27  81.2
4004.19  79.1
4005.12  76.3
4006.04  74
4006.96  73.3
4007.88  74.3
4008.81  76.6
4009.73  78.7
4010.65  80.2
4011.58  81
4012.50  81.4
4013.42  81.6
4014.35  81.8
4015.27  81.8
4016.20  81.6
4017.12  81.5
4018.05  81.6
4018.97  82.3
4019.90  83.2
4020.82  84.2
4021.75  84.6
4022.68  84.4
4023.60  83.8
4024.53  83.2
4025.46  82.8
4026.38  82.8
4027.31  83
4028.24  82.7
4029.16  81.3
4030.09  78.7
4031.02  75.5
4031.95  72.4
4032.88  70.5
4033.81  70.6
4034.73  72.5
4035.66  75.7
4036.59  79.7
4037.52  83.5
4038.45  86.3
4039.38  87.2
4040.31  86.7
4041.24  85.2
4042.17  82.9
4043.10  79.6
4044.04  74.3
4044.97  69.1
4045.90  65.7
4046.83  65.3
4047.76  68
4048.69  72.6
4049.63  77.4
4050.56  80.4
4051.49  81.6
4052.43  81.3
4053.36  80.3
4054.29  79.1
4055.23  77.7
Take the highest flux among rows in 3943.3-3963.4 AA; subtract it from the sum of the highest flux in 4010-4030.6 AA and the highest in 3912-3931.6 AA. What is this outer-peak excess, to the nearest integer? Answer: 90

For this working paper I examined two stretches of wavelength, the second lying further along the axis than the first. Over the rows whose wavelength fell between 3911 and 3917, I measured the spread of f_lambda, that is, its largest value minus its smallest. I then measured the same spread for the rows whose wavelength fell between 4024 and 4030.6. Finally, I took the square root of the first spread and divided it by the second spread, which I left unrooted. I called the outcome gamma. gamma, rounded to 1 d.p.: 0.5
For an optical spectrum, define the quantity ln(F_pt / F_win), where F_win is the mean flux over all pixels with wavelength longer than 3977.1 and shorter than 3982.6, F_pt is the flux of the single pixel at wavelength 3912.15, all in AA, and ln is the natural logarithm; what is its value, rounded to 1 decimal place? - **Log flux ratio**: 0.0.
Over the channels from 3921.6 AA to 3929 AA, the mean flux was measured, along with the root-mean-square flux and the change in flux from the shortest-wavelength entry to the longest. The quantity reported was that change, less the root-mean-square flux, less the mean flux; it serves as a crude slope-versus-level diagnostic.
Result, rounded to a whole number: -96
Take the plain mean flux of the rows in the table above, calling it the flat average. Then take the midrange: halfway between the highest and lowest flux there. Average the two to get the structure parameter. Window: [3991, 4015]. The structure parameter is 78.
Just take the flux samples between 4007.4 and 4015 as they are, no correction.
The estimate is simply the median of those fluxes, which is 81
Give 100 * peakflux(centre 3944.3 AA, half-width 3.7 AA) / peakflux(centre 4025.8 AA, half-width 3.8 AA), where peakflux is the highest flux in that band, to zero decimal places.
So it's 63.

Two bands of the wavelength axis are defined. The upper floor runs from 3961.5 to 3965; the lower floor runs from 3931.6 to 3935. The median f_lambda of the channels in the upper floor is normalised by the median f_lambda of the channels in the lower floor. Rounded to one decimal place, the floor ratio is 2.3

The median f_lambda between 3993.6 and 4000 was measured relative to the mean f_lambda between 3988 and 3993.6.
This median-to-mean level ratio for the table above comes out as 1.0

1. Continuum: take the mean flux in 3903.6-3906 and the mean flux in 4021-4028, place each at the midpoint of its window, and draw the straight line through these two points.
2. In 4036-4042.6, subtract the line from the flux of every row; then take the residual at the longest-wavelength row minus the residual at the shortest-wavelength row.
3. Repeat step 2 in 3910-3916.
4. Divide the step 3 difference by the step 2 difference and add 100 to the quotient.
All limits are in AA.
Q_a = 100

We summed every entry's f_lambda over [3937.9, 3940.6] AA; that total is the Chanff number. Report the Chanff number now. 96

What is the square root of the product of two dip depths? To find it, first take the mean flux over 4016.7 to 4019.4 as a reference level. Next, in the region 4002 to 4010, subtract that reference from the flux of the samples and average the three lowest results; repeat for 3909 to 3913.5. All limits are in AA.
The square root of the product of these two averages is 13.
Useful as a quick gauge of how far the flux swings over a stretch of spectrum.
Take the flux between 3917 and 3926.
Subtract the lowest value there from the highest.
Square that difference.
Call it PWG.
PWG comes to 231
